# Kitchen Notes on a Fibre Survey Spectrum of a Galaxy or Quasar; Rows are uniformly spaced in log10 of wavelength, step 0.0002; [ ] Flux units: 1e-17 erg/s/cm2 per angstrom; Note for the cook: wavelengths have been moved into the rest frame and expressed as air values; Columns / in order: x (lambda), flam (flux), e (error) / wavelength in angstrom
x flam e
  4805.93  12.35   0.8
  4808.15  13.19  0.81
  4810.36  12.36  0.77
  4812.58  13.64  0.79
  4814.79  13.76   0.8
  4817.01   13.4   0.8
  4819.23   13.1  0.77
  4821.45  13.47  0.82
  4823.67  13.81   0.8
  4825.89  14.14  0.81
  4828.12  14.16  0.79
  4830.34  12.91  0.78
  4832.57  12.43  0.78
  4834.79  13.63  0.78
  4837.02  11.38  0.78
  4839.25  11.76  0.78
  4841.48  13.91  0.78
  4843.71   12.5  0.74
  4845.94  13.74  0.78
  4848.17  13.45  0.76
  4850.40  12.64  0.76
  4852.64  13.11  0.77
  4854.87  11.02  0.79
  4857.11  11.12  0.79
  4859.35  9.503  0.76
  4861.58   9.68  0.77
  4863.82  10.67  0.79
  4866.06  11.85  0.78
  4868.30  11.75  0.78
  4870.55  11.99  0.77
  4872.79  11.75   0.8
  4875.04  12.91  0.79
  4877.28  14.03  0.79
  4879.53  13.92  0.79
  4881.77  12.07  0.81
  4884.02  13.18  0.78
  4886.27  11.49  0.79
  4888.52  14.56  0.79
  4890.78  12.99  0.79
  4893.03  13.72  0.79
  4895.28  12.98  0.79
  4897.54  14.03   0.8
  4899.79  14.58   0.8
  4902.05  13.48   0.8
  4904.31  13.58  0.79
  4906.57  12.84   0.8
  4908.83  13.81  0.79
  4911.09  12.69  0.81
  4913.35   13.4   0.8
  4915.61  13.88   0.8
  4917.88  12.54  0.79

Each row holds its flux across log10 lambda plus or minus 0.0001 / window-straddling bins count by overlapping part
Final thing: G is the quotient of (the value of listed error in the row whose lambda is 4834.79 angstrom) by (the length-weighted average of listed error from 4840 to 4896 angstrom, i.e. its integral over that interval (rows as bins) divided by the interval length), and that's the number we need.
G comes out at 1.00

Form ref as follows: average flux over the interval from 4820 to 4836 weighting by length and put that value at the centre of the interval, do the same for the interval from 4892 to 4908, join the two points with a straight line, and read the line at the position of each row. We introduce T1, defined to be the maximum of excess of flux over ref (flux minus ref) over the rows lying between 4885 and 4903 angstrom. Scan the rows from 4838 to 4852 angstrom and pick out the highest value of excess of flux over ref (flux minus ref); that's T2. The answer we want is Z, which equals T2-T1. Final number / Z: -0.6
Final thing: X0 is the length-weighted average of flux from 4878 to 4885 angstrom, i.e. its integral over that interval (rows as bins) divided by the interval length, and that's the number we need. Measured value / 13.1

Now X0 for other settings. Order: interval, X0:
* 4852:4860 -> 11.2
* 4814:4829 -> 13.7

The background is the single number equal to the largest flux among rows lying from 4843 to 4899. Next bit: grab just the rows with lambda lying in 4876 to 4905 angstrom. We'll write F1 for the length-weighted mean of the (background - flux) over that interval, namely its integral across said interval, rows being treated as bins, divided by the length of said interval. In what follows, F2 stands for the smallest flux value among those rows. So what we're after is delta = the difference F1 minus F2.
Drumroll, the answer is -10.4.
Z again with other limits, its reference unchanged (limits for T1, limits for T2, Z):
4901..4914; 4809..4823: 0.1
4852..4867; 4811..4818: 0.7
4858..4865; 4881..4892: 3.8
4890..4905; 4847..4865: -1.0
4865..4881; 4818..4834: 0.2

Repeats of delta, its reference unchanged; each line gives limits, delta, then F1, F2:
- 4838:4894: -7.3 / 2.19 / 9.503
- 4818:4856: -9.5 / 1.55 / 11.02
